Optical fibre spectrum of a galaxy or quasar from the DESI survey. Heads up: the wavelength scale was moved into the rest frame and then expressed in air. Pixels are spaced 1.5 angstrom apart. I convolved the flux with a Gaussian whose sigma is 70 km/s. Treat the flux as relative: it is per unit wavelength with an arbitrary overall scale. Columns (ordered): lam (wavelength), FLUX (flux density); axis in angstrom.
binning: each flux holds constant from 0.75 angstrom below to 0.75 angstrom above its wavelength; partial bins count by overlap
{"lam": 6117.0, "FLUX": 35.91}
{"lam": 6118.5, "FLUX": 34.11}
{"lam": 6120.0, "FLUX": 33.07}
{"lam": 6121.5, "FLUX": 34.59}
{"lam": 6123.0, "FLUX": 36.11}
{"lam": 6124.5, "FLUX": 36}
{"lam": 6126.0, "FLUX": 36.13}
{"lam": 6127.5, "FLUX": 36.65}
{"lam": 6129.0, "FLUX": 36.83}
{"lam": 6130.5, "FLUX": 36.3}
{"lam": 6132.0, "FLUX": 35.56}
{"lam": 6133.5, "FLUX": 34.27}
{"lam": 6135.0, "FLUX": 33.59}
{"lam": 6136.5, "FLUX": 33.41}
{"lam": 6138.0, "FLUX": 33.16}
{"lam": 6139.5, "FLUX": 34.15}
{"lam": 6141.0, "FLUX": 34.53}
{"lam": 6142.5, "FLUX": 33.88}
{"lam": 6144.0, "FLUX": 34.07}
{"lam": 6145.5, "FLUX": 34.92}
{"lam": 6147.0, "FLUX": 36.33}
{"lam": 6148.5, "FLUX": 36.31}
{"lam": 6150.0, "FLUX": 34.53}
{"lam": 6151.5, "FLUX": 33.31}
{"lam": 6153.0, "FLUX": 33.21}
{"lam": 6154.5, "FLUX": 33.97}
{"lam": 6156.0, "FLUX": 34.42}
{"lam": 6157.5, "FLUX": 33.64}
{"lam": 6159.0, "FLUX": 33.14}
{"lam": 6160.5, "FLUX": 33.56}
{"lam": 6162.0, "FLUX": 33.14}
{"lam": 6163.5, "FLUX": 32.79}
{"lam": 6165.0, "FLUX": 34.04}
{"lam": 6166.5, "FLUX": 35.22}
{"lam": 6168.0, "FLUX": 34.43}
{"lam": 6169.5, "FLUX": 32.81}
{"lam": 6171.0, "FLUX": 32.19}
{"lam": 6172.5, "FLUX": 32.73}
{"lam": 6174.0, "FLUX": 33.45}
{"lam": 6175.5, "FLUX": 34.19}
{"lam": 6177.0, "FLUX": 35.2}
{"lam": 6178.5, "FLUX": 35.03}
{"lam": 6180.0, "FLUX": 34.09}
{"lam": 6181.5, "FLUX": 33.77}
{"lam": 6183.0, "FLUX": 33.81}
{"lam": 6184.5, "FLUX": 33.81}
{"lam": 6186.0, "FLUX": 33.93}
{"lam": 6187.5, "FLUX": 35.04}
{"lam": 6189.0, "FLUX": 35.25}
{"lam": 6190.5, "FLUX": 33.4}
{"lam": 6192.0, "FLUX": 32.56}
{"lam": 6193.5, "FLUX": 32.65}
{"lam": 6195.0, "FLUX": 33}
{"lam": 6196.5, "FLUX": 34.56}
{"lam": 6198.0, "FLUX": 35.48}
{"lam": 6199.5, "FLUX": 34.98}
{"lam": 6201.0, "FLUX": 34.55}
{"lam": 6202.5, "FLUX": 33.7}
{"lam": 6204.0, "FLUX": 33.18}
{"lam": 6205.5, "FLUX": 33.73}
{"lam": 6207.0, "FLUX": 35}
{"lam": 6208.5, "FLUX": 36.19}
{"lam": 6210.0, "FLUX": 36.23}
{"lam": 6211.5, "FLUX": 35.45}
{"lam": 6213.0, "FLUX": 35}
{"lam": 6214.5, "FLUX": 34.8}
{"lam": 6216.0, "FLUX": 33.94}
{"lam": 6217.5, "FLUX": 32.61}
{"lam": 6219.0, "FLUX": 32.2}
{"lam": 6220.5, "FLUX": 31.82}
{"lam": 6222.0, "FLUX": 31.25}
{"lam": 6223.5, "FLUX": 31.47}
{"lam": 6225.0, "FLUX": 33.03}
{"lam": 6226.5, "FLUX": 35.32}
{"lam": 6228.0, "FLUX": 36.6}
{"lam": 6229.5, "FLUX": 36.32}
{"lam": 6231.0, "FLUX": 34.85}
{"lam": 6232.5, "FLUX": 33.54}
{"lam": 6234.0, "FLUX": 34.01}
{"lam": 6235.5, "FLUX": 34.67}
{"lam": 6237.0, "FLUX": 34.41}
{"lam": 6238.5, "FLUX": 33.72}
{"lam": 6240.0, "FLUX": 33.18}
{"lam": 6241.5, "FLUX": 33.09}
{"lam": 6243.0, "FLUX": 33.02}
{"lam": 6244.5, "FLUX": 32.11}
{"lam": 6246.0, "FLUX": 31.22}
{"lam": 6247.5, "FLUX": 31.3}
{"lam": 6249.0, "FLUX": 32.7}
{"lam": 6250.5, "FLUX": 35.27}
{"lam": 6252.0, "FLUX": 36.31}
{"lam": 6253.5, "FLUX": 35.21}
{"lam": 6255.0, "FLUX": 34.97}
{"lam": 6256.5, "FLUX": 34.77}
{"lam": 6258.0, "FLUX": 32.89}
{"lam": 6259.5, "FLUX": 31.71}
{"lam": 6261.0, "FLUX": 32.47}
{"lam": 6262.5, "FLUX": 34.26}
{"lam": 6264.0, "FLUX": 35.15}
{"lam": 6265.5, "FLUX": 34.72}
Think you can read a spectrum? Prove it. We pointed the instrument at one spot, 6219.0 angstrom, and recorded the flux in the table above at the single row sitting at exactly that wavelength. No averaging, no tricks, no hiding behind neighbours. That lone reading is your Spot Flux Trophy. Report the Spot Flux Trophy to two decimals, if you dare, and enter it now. 32.20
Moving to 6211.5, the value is 35.45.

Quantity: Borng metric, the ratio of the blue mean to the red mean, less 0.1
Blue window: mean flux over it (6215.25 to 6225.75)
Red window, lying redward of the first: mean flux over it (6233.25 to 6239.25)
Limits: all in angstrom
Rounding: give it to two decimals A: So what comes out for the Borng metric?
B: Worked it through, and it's 0.85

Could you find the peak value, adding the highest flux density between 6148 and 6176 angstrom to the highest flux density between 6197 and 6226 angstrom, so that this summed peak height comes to 72.5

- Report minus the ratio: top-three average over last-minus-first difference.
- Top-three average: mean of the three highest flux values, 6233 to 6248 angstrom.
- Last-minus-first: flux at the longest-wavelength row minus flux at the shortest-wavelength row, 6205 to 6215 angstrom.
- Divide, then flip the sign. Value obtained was -32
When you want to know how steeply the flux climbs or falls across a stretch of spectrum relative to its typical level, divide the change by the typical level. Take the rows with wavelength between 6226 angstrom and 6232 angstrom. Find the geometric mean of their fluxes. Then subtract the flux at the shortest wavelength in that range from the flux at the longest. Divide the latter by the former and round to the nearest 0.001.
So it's -0.013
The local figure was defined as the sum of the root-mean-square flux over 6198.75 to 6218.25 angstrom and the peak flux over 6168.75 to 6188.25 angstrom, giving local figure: 69.8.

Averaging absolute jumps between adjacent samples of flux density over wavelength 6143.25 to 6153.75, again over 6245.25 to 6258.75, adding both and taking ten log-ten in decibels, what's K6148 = 2.9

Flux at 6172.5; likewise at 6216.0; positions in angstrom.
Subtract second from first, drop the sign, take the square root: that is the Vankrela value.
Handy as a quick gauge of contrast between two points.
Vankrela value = 1.1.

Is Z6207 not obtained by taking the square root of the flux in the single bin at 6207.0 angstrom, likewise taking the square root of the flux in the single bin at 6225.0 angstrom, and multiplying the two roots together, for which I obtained 34.0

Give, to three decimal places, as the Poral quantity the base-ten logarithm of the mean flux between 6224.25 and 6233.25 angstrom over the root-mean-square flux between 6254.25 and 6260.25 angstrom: 0.017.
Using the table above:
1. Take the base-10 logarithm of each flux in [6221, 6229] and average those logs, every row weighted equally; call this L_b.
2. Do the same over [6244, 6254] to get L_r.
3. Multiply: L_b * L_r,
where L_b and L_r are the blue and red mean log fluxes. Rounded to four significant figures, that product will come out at 2.323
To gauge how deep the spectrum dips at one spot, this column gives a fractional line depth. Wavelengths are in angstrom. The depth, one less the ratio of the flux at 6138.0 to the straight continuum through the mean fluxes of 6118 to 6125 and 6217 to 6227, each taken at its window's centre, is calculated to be 0.04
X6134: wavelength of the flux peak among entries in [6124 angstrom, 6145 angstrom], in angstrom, 6129.0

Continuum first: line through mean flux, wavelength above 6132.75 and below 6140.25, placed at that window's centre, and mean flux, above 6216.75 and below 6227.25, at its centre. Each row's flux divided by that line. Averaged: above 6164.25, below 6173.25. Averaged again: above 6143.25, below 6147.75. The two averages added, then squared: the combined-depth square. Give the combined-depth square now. 4.22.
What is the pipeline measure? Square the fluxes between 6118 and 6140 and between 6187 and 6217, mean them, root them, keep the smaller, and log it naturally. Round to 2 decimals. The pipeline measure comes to 3.54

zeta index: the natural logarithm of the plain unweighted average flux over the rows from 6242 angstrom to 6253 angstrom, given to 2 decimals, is 3.50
